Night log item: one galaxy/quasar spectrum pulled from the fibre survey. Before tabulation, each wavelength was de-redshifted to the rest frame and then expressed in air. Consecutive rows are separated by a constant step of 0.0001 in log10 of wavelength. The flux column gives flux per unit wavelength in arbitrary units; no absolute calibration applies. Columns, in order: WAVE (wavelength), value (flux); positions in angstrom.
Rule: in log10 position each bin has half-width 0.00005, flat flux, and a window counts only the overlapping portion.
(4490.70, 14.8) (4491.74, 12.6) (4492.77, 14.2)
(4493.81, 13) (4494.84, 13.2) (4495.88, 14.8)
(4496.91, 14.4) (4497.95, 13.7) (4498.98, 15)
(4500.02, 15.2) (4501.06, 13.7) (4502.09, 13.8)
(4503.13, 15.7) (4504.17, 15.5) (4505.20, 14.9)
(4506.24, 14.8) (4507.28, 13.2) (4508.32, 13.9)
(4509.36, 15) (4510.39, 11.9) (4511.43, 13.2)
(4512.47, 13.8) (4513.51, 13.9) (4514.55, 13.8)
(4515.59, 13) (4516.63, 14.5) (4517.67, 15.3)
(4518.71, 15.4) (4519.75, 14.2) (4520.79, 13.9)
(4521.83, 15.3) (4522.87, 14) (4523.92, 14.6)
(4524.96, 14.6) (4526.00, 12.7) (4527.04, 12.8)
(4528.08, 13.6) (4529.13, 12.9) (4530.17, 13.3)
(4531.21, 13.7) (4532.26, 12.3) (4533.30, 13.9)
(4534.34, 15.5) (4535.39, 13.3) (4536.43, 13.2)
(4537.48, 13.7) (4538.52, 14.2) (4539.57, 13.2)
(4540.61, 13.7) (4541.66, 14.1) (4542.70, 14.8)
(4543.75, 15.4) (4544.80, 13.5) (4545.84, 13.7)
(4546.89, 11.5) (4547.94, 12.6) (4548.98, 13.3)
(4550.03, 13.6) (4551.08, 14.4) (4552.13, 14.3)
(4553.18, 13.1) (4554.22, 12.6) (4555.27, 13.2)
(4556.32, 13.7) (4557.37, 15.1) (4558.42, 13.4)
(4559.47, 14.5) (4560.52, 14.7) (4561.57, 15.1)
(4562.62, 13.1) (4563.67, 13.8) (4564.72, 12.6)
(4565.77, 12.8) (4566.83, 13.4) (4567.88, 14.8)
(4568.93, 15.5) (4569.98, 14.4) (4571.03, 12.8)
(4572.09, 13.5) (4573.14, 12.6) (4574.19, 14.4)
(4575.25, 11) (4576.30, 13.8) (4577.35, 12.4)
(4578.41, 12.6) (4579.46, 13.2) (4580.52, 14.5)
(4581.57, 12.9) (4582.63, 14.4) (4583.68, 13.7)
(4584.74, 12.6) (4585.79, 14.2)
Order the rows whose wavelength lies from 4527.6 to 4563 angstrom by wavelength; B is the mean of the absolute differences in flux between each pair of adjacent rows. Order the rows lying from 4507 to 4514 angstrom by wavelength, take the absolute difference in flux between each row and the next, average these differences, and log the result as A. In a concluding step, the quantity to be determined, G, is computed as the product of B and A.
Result 1.03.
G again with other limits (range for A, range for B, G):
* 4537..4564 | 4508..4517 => 0.92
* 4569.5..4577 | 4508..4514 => 2.31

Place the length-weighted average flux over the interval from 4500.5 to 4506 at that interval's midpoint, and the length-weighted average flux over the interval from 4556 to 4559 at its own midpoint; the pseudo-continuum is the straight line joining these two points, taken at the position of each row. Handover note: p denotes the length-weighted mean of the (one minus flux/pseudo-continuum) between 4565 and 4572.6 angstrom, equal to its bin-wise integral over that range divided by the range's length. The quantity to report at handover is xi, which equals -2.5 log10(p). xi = 5.22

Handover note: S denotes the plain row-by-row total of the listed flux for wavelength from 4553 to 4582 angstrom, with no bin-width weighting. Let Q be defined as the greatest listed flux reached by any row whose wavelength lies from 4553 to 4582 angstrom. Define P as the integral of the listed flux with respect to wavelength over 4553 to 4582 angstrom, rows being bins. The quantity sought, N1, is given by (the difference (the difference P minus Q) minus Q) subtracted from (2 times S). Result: 397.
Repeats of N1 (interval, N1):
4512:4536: 337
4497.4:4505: 125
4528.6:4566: 503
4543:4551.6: 130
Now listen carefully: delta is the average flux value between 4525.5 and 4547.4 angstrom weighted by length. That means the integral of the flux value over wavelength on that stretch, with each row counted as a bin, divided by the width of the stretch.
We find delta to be 13.6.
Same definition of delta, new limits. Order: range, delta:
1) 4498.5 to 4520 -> 14.3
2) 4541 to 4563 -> 13.8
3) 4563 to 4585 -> 13.4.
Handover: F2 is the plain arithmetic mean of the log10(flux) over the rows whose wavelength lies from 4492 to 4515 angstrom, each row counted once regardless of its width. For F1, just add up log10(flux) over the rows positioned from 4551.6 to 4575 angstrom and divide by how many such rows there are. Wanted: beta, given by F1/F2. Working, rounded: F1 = 1.14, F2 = 1.15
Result 0.99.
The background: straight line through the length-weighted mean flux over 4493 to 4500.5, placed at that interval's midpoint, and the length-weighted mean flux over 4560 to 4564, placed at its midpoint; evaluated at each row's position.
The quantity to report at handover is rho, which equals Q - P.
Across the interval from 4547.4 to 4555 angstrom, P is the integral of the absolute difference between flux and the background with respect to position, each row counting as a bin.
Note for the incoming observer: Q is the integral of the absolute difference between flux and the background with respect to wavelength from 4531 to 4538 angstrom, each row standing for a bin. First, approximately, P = 6.7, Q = 6.5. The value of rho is -0.2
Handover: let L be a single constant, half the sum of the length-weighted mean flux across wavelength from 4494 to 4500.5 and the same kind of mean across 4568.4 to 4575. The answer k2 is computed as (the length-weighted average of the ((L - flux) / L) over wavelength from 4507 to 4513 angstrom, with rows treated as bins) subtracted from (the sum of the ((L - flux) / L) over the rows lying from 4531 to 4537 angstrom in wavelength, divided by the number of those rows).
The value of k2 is -0.010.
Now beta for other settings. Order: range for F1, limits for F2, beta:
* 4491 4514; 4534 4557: 1.01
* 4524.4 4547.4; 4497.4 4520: 0.98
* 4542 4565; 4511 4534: 1.00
